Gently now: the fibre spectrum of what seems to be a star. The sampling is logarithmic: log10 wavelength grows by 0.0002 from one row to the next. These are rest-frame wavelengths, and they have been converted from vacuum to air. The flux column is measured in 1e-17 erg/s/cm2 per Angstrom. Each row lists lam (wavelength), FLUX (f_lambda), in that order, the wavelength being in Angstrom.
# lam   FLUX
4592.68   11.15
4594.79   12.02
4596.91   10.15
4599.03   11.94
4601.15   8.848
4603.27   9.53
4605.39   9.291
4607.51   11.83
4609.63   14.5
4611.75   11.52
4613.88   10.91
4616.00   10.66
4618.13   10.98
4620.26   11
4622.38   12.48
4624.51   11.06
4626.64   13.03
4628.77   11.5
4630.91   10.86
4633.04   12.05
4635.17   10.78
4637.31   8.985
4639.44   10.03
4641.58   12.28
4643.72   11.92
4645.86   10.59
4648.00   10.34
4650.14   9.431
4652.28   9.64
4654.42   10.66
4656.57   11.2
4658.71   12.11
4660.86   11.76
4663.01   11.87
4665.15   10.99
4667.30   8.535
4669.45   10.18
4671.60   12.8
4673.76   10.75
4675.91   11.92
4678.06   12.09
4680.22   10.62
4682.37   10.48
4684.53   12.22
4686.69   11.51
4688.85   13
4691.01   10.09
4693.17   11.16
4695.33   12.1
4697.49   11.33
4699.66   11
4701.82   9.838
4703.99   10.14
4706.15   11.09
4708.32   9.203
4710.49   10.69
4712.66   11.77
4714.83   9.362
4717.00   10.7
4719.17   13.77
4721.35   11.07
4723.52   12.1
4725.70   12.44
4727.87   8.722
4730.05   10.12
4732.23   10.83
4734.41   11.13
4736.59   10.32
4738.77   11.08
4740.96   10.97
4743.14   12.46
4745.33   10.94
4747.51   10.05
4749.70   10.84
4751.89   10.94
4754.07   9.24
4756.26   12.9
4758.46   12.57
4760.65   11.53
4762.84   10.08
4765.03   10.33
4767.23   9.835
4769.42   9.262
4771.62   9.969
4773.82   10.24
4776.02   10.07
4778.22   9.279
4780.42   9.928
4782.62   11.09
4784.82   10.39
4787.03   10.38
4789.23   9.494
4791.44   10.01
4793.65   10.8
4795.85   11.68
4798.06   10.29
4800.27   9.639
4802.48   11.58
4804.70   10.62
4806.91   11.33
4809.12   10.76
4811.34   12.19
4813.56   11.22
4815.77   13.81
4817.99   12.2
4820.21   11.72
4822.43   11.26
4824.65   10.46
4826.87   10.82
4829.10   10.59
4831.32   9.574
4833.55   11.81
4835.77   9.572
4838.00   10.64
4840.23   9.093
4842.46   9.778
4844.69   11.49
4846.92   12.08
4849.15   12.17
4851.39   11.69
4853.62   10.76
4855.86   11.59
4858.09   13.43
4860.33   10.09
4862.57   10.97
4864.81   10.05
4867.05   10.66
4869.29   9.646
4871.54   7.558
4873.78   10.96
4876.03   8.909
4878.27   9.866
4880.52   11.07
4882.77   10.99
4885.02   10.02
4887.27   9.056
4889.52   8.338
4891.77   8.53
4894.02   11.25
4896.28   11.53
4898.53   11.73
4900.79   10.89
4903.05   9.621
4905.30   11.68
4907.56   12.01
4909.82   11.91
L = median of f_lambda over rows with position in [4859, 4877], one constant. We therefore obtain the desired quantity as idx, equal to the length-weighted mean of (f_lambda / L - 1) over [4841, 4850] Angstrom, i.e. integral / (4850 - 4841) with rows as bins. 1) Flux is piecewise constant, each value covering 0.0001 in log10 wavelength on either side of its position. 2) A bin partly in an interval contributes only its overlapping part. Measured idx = 0.119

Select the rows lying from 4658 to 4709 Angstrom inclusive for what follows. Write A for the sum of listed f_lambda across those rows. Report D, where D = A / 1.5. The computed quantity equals 178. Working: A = 267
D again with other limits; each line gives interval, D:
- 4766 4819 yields 171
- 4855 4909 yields 167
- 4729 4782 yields 170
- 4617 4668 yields 176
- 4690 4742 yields 174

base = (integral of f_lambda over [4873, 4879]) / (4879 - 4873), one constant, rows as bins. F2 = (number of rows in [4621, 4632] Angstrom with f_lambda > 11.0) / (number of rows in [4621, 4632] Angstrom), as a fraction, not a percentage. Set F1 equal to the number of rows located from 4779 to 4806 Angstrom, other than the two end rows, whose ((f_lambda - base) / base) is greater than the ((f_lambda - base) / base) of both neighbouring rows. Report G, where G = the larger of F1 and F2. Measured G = 3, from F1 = 3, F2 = 0.80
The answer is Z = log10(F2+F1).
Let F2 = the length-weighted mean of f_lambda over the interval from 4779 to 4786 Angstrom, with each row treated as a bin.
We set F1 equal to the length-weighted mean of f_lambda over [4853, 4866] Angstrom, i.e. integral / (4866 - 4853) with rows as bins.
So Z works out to 1.33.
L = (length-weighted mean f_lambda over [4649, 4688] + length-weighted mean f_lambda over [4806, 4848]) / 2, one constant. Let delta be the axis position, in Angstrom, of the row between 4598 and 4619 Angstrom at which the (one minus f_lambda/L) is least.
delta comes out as 4609.63 Angstrom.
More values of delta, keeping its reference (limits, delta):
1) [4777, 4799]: 4795.85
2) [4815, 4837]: 4815.77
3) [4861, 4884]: 4880.52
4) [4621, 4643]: 4626.64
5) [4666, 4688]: 4671.60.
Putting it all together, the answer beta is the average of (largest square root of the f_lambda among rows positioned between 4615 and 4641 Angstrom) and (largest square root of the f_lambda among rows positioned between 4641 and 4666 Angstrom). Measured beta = 3.56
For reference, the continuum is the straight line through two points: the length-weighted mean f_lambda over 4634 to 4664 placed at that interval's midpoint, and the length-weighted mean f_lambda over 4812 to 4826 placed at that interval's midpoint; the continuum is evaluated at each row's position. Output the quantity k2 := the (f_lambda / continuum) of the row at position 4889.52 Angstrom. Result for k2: 0.68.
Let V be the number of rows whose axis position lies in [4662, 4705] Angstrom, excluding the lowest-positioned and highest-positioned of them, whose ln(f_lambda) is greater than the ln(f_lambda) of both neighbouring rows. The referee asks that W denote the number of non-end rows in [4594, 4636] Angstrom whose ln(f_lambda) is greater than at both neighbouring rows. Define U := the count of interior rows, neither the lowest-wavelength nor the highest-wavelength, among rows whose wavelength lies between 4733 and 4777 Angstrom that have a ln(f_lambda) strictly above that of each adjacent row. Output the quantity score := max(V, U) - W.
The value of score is 0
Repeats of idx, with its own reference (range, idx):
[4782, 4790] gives 0.026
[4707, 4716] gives 0.021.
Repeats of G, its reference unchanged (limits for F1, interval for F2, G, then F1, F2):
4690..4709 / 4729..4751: 2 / 2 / 0.30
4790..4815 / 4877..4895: 4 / 4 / 0.25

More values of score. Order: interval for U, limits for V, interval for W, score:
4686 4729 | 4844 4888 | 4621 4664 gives 2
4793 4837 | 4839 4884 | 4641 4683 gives 3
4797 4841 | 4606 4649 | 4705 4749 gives 1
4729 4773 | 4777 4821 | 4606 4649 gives 1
